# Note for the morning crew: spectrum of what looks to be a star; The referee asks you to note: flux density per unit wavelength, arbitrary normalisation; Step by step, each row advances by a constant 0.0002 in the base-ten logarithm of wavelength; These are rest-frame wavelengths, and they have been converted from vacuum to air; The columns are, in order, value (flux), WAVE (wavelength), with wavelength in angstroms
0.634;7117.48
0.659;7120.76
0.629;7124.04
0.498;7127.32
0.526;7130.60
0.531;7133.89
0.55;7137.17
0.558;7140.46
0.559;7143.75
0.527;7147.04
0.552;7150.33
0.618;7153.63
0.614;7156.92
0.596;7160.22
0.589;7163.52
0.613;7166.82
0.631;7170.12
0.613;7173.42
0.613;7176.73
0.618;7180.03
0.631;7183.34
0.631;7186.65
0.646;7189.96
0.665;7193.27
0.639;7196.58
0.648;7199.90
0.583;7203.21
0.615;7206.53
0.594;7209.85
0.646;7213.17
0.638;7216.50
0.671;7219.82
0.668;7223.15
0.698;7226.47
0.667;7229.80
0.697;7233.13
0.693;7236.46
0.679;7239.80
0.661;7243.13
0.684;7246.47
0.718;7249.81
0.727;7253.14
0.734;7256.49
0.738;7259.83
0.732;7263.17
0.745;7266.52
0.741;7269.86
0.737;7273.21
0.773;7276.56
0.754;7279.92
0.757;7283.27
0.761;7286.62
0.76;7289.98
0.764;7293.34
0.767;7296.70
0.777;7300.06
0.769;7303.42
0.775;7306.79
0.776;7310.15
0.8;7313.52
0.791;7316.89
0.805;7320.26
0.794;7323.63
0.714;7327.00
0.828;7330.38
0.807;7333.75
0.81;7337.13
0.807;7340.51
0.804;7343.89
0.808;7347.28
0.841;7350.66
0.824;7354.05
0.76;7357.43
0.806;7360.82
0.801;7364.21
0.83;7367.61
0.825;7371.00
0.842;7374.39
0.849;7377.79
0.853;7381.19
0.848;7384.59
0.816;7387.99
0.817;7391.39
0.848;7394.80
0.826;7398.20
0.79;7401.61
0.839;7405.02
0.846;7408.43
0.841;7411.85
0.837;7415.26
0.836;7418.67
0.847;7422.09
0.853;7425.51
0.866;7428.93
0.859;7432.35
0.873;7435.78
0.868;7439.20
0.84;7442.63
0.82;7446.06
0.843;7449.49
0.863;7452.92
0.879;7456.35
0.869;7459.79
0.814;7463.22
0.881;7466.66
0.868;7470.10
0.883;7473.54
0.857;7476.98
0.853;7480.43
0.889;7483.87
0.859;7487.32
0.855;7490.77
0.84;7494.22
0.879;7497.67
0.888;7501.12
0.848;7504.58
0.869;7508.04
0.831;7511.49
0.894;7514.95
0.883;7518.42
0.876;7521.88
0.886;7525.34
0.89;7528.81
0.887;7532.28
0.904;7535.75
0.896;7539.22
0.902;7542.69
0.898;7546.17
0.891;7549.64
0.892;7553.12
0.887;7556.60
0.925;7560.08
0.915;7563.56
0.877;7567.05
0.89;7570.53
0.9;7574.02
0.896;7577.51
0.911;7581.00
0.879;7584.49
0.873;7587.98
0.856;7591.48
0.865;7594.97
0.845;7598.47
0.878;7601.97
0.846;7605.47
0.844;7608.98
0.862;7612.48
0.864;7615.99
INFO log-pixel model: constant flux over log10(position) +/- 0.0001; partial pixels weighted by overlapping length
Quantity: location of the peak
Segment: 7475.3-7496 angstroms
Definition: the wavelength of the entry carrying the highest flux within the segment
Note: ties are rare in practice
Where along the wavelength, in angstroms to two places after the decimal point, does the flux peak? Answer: 7483.87 angstroms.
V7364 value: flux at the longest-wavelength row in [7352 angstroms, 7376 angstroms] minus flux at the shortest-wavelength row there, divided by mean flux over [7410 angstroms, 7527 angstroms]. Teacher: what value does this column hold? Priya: 0.021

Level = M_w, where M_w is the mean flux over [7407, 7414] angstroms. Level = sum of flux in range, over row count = 0.843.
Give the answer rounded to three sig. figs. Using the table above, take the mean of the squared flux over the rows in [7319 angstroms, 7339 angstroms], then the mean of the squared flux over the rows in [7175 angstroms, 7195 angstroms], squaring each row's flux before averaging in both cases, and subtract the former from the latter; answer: -0.228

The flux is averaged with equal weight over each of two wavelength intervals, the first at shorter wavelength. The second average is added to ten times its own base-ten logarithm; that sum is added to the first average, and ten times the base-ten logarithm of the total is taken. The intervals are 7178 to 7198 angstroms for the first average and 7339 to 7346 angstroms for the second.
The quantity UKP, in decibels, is -3.0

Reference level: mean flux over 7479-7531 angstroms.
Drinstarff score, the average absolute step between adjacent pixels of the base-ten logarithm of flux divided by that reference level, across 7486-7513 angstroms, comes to 0.012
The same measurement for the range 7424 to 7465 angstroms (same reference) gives 0.010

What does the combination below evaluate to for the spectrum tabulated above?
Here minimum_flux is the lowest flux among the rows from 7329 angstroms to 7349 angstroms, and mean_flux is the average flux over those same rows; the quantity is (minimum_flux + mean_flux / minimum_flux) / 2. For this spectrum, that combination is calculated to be 0.906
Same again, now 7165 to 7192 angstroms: 0.816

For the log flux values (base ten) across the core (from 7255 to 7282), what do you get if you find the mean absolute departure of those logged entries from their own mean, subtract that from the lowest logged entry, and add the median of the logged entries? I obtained -0.27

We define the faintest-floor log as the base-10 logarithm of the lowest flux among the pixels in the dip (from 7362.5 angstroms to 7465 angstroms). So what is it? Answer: -0.102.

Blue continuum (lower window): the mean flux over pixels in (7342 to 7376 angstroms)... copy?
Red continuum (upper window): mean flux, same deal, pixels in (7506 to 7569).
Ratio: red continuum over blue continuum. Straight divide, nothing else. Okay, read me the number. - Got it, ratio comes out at 1.09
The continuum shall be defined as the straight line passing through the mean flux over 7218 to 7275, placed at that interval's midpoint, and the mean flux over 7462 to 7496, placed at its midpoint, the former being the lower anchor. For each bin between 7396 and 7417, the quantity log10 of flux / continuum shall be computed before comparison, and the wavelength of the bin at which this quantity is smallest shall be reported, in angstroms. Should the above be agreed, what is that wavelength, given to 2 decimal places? 7401.61 angstroms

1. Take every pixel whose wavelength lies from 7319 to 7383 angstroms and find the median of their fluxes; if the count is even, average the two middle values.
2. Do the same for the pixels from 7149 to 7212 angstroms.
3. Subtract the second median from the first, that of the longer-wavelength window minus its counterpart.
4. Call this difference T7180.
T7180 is 0.193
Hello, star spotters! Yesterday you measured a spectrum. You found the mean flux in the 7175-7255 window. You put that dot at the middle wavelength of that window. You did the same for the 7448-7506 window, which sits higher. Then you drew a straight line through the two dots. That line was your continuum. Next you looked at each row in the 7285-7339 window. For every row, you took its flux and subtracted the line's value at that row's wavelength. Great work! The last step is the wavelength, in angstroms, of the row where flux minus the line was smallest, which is 7327.00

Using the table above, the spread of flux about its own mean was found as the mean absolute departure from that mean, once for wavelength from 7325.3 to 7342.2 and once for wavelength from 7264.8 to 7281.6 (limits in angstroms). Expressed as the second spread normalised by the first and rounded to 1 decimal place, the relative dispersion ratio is 0.3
